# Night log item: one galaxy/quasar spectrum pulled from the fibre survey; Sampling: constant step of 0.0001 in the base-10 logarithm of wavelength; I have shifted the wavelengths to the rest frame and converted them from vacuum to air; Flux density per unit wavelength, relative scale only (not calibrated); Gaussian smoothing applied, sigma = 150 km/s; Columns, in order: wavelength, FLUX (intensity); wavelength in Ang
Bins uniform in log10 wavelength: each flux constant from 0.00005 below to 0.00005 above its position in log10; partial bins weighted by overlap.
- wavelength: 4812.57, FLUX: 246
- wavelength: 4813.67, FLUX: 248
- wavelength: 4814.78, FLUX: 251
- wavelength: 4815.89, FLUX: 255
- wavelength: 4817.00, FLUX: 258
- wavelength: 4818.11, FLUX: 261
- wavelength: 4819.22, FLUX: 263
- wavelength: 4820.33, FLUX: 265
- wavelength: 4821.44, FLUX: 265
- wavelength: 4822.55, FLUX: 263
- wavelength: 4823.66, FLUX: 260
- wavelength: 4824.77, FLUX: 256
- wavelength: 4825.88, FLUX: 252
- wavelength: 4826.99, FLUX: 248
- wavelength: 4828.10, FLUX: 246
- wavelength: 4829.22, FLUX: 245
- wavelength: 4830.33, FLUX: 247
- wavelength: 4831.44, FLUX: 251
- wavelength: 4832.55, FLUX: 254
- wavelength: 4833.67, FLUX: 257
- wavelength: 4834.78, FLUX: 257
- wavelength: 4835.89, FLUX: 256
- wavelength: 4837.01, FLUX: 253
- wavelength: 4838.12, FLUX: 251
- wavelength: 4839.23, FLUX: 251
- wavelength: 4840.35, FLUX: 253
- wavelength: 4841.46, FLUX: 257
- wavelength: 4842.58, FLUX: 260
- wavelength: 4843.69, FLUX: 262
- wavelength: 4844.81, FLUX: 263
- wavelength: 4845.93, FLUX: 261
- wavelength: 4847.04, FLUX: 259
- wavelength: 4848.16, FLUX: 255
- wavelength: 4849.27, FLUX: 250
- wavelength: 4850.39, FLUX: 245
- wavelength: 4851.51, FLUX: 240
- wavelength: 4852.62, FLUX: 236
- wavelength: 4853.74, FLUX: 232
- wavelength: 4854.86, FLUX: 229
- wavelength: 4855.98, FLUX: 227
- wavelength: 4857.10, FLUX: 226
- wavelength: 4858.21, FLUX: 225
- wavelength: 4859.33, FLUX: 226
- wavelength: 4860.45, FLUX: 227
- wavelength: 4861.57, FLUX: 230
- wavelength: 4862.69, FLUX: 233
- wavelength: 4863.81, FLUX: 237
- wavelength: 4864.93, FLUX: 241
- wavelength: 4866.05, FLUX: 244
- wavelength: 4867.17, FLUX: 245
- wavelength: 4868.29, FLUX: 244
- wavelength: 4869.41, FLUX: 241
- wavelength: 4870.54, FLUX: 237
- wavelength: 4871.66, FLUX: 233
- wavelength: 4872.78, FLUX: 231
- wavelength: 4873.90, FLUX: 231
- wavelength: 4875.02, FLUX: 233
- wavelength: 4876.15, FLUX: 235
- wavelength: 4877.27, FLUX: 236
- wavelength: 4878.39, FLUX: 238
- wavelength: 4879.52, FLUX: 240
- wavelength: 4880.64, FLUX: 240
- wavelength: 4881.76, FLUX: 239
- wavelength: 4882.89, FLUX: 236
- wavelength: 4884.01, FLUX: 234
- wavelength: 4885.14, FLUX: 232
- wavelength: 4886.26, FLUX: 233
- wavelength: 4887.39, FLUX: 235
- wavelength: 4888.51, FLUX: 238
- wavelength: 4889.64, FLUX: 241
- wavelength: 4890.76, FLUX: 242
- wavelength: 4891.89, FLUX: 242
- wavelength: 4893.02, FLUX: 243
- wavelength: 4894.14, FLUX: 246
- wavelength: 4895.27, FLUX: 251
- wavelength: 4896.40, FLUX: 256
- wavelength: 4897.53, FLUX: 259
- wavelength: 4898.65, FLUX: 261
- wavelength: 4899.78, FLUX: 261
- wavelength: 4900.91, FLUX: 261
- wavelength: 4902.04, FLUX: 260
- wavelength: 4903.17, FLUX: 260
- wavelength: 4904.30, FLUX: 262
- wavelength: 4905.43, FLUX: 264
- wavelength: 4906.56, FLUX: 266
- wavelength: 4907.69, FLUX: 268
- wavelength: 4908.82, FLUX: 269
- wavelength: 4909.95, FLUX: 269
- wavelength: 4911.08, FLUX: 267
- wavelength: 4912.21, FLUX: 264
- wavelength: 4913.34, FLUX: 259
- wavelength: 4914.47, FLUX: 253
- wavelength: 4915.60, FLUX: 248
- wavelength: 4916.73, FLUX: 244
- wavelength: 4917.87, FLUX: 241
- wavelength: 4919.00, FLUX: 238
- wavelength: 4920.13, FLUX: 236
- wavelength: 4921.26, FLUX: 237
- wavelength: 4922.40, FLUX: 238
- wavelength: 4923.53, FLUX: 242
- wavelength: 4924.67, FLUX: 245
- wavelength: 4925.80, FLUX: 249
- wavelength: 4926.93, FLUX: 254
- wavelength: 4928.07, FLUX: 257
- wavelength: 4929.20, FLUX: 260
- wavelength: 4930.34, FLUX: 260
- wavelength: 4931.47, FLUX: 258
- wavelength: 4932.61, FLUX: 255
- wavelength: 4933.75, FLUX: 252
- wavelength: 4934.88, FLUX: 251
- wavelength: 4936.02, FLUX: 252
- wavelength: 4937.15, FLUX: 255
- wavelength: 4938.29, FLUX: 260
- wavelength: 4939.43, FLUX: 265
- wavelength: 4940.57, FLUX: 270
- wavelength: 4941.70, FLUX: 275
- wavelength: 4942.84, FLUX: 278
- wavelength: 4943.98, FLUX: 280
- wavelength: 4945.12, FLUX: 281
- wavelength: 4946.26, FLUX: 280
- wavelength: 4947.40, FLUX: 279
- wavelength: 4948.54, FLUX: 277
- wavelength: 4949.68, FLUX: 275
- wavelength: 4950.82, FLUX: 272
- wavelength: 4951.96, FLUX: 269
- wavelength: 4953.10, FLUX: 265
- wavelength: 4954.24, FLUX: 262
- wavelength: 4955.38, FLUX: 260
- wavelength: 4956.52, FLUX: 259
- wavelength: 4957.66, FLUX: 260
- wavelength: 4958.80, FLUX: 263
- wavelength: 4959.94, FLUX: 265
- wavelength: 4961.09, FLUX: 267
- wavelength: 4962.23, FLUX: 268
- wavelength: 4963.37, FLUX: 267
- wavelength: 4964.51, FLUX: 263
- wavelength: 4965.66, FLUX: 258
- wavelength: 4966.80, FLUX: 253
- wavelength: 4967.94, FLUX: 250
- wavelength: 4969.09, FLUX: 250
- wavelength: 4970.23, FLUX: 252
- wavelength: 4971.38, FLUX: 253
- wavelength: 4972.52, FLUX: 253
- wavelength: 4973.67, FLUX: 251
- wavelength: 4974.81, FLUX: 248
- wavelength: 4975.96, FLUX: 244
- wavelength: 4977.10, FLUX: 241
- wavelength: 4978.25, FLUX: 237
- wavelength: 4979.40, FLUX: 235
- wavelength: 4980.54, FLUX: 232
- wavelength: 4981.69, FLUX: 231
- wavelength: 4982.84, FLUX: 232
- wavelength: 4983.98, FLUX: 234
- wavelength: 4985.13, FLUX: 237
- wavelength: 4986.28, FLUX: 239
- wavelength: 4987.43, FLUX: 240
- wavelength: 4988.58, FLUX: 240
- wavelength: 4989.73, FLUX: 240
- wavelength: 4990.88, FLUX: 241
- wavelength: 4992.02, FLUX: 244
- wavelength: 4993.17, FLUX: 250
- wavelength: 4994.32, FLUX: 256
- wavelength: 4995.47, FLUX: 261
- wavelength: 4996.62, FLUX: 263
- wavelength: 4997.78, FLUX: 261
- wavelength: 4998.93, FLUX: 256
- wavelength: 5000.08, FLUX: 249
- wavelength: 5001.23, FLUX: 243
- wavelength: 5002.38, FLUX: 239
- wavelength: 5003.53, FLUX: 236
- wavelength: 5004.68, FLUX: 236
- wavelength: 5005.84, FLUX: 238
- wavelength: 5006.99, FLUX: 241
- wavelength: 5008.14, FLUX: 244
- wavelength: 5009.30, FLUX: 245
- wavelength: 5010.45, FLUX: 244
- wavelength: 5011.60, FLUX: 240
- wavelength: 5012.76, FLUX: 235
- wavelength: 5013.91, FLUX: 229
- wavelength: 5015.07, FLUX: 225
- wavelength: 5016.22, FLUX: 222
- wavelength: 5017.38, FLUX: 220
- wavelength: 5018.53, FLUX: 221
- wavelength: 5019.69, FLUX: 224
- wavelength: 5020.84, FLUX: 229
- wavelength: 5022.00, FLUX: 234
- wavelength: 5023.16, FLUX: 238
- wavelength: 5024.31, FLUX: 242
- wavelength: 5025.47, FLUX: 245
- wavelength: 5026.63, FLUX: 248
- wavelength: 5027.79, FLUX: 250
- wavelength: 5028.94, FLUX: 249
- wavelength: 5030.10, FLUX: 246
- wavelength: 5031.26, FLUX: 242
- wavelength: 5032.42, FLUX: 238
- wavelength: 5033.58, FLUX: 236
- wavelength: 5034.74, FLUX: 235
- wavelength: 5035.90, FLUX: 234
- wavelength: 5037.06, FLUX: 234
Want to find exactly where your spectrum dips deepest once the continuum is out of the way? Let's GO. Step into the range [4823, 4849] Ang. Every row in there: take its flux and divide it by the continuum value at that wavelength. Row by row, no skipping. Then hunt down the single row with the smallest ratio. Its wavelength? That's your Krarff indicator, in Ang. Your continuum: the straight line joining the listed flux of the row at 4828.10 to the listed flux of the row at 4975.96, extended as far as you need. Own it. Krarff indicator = 4829.22 Ang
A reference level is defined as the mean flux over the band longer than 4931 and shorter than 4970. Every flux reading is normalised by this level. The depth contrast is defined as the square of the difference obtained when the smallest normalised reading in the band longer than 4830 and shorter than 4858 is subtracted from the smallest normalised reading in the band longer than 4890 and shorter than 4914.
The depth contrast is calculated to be 0.0037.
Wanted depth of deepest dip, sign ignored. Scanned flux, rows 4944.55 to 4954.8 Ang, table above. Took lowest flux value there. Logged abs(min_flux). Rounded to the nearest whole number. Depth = 262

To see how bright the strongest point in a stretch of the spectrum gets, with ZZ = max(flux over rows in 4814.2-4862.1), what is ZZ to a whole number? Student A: 265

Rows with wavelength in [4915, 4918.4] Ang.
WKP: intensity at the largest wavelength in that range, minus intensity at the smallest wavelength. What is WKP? -7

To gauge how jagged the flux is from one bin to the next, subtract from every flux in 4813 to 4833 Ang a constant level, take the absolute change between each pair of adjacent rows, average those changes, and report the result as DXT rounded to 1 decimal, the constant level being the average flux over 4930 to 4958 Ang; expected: 2.7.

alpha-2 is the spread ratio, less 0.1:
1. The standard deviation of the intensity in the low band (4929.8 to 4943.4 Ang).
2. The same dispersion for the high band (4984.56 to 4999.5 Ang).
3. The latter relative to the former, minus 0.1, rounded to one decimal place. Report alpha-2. 1.0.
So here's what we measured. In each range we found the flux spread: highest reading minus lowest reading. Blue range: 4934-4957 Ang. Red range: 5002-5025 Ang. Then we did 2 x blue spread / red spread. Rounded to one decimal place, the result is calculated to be 2.4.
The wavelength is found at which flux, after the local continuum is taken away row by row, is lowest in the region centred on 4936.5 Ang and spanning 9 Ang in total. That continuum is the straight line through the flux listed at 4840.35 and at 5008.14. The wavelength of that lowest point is 4934.88 Ang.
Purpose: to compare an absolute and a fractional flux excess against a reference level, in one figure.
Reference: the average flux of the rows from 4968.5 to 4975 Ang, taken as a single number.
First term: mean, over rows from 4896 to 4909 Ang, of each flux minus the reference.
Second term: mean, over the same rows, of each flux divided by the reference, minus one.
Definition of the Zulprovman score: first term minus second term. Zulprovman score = 11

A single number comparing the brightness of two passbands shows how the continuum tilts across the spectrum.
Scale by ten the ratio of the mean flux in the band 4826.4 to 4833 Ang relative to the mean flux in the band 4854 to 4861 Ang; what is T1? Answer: 11.0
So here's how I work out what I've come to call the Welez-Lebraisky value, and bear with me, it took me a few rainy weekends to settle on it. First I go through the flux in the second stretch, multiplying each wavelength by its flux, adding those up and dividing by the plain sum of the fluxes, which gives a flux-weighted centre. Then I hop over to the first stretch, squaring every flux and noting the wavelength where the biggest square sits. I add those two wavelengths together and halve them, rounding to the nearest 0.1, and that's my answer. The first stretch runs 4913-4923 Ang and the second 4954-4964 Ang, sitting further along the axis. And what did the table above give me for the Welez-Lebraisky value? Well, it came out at 4936.1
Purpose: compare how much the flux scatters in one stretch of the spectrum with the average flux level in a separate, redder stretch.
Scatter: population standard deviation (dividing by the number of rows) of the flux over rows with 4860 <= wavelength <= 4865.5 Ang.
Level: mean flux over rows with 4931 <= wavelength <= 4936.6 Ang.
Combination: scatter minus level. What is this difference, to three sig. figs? -249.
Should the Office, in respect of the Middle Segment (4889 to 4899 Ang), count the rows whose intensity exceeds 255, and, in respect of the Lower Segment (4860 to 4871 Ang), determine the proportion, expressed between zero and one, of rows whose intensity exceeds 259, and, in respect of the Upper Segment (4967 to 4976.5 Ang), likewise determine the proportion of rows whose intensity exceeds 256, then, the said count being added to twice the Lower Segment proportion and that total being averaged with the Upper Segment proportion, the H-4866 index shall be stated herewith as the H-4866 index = 1.5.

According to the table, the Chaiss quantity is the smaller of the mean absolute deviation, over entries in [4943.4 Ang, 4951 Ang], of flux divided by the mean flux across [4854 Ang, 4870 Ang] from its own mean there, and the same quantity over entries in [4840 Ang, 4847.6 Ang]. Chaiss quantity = 0.0108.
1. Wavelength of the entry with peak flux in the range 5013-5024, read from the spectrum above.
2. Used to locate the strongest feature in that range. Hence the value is 5023.16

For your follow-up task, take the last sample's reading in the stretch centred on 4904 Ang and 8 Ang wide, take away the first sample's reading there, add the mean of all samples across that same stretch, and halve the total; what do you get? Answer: 135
